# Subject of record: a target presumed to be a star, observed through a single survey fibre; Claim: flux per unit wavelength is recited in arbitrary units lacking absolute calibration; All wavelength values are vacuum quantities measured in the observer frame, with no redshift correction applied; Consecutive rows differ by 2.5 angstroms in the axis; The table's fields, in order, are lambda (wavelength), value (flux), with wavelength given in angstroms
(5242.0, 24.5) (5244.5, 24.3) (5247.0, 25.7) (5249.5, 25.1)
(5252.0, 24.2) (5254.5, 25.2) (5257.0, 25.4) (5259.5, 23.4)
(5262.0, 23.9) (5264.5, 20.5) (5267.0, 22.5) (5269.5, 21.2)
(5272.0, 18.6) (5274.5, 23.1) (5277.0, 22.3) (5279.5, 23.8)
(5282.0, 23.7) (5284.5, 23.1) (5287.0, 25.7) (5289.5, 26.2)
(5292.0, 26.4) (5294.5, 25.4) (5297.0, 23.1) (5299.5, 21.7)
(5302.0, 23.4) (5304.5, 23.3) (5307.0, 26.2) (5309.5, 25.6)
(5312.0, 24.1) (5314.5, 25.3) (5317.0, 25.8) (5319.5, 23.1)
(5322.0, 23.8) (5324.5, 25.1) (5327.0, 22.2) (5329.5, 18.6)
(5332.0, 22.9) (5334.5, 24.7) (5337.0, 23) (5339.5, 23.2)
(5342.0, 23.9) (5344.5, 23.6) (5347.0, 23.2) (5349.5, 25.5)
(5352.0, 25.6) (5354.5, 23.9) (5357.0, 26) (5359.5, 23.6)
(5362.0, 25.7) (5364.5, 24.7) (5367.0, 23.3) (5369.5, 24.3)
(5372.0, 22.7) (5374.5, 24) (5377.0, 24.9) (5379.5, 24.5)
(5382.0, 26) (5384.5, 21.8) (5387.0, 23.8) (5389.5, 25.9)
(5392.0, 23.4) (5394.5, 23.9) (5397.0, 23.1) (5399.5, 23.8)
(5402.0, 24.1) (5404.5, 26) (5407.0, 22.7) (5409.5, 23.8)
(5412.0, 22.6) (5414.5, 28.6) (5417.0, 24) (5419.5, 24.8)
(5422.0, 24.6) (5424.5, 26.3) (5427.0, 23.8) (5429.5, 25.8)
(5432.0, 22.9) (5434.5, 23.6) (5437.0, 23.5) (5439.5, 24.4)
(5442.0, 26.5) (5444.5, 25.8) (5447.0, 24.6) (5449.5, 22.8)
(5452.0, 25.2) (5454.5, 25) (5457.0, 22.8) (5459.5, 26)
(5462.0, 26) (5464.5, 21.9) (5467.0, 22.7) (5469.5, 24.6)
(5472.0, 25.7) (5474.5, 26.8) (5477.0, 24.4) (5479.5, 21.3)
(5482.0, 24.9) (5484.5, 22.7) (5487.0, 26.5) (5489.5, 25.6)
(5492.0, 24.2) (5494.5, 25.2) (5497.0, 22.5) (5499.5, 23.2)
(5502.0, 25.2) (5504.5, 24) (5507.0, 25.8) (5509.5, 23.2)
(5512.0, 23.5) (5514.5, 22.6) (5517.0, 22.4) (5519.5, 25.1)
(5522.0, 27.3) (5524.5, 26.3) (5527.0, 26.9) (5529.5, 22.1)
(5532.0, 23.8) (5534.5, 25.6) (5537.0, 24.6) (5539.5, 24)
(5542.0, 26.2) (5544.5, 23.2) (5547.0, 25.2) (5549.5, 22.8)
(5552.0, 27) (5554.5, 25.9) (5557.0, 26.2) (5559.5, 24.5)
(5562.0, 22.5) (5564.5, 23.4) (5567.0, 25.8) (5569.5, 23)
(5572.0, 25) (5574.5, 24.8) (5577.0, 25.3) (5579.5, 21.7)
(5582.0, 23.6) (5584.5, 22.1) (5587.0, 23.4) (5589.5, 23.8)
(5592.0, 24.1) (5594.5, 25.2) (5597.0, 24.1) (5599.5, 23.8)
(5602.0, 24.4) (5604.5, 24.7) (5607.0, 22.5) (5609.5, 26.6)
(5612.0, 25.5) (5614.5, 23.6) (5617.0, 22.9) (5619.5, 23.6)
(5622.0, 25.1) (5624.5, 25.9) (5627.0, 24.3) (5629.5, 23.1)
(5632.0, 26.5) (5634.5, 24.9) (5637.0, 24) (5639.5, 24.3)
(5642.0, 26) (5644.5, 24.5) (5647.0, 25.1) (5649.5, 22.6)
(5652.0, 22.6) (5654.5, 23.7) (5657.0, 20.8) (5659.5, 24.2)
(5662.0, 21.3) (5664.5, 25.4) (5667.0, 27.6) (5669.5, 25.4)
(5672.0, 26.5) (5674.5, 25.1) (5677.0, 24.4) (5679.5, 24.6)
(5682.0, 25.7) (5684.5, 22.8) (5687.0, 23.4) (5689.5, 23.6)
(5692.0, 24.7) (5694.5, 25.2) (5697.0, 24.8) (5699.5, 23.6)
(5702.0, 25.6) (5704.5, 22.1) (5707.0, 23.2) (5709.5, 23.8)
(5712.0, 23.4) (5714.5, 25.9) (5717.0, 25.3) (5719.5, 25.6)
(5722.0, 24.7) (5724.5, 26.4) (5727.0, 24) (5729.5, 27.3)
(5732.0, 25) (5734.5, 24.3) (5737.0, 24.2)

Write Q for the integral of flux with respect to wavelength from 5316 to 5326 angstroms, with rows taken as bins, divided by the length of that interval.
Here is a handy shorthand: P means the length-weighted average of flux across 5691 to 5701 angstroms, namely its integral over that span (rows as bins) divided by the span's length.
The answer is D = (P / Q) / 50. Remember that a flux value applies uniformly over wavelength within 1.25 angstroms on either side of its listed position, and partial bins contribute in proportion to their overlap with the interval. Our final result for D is 0.0202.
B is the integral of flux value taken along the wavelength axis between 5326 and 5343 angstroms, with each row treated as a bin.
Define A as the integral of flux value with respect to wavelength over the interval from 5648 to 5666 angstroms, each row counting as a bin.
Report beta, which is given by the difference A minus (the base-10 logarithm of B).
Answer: 412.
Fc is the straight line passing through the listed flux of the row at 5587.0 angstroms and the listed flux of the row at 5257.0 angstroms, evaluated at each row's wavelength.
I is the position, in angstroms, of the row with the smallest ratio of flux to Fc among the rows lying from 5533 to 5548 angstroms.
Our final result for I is 5544.5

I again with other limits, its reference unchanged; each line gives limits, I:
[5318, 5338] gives 5329.5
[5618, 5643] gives 5629.5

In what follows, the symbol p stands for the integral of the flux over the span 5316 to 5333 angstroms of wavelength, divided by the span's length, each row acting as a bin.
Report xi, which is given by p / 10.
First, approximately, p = 23.0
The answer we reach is 2.30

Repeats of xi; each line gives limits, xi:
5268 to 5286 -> 2.23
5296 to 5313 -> 2.39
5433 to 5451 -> 2.44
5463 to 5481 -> 2.40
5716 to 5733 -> 2.55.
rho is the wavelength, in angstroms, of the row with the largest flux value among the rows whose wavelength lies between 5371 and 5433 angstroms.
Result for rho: 5414.5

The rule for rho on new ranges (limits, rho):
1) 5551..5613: 5552.0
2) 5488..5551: 5522.0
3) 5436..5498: 5474.5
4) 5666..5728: 5667.0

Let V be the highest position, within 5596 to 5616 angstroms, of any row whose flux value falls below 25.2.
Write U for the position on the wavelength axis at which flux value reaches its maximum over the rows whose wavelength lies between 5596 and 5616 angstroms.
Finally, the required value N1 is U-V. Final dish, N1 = -5.0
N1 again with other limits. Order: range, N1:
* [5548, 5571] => -17.5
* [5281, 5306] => -12.5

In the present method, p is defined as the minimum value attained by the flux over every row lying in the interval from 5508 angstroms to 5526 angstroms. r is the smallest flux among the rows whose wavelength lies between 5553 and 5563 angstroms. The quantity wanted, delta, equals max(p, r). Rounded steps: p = 22.4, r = 22.5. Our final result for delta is 22.5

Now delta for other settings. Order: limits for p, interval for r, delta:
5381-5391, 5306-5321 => 23.1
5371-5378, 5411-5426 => 22.7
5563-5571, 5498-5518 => 23.0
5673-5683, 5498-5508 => 24.4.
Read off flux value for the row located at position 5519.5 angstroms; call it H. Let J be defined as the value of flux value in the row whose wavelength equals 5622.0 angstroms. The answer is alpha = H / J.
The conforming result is 1.00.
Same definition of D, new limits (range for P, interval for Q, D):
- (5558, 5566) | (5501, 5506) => 0.0192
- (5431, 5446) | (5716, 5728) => 0.0194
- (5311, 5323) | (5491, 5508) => 0.0201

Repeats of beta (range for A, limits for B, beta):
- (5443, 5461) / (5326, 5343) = 441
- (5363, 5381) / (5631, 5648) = 431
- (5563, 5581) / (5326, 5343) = 431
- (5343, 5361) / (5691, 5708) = 438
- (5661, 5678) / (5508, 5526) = 425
